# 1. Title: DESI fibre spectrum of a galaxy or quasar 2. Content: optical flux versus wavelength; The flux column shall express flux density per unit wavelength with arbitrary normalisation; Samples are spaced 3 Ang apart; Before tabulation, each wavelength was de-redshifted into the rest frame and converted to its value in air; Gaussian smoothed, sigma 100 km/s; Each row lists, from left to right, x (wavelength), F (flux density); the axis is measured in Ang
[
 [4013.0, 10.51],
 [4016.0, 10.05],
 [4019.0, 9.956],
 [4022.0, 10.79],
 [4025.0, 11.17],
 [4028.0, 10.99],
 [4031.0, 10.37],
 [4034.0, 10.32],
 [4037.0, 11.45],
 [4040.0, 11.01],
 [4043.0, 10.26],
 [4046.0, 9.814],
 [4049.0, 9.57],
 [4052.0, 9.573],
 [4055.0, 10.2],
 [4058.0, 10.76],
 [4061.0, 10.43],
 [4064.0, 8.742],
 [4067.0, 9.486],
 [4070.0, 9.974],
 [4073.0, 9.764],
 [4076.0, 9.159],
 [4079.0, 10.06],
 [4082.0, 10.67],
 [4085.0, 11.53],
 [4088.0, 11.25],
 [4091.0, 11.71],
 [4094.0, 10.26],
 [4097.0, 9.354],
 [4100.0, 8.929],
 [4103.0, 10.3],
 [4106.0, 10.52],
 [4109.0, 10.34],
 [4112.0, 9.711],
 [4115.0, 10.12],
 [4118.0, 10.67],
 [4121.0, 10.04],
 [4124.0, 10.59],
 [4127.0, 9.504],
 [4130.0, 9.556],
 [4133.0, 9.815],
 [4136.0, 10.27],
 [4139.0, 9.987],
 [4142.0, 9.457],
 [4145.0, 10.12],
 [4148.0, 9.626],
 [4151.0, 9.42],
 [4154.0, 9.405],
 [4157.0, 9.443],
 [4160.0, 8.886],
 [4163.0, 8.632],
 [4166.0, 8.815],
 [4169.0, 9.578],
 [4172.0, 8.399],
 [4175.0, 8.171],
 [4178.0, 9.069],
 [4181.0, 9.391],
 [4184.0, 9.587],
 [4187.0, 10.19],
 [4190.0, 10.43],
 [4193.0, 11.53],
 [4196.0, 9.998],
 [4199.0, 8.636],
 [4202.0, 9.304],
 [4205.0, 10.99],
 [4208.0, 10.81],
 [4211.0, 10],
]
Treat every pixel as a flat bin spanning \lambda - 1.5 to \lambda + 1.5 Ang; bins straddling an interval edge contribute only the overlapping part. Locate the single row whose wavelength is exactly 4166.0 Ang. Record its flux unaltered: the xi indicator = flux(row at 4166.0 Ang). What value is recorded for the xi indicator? 8.815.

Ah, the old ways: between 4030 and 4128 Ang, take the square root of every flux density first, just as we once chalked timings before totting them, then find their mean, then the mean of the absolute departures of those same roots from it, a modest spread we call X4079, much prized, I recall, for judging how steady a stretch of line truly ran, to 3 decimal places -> 0.087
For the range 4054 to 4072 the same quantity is 0.088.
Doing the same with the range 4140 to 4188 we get 0.074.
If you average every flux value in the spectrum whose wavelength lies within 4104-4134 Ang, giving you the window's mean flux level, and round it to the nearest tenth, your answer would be 10.1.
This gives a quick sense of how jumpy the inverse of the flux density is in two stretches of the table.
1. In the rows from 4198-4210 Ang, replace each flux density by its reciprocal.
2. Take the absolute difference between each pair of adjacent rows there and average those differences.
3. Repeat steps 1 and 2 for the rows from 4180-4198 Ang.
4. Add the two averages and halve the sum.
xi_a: 0.0077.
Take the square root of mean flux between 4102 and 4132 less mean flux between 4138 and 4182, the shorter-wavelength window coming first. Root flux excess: 0.95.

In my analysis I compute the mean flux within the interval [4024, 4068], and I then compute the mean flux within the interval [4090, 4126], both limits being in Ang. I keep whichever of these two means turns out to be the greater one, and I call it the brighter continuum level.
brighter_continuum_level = 10.3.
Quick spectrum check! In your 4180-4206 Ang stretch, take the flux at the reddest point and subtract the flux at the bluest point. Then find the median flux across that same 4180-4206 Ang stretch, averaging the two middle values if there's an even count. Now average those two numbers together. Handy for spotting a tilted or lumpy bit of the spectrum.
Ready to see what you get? 5.80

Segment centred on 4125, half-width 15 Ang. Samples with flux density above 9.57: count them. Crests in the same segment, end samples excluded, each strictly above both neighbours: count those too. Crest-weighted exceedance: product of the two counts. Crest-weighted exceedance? 24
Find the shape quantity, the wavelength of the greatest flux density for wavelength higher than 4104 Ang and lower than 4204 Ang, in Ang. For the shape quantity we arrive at 4193.0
